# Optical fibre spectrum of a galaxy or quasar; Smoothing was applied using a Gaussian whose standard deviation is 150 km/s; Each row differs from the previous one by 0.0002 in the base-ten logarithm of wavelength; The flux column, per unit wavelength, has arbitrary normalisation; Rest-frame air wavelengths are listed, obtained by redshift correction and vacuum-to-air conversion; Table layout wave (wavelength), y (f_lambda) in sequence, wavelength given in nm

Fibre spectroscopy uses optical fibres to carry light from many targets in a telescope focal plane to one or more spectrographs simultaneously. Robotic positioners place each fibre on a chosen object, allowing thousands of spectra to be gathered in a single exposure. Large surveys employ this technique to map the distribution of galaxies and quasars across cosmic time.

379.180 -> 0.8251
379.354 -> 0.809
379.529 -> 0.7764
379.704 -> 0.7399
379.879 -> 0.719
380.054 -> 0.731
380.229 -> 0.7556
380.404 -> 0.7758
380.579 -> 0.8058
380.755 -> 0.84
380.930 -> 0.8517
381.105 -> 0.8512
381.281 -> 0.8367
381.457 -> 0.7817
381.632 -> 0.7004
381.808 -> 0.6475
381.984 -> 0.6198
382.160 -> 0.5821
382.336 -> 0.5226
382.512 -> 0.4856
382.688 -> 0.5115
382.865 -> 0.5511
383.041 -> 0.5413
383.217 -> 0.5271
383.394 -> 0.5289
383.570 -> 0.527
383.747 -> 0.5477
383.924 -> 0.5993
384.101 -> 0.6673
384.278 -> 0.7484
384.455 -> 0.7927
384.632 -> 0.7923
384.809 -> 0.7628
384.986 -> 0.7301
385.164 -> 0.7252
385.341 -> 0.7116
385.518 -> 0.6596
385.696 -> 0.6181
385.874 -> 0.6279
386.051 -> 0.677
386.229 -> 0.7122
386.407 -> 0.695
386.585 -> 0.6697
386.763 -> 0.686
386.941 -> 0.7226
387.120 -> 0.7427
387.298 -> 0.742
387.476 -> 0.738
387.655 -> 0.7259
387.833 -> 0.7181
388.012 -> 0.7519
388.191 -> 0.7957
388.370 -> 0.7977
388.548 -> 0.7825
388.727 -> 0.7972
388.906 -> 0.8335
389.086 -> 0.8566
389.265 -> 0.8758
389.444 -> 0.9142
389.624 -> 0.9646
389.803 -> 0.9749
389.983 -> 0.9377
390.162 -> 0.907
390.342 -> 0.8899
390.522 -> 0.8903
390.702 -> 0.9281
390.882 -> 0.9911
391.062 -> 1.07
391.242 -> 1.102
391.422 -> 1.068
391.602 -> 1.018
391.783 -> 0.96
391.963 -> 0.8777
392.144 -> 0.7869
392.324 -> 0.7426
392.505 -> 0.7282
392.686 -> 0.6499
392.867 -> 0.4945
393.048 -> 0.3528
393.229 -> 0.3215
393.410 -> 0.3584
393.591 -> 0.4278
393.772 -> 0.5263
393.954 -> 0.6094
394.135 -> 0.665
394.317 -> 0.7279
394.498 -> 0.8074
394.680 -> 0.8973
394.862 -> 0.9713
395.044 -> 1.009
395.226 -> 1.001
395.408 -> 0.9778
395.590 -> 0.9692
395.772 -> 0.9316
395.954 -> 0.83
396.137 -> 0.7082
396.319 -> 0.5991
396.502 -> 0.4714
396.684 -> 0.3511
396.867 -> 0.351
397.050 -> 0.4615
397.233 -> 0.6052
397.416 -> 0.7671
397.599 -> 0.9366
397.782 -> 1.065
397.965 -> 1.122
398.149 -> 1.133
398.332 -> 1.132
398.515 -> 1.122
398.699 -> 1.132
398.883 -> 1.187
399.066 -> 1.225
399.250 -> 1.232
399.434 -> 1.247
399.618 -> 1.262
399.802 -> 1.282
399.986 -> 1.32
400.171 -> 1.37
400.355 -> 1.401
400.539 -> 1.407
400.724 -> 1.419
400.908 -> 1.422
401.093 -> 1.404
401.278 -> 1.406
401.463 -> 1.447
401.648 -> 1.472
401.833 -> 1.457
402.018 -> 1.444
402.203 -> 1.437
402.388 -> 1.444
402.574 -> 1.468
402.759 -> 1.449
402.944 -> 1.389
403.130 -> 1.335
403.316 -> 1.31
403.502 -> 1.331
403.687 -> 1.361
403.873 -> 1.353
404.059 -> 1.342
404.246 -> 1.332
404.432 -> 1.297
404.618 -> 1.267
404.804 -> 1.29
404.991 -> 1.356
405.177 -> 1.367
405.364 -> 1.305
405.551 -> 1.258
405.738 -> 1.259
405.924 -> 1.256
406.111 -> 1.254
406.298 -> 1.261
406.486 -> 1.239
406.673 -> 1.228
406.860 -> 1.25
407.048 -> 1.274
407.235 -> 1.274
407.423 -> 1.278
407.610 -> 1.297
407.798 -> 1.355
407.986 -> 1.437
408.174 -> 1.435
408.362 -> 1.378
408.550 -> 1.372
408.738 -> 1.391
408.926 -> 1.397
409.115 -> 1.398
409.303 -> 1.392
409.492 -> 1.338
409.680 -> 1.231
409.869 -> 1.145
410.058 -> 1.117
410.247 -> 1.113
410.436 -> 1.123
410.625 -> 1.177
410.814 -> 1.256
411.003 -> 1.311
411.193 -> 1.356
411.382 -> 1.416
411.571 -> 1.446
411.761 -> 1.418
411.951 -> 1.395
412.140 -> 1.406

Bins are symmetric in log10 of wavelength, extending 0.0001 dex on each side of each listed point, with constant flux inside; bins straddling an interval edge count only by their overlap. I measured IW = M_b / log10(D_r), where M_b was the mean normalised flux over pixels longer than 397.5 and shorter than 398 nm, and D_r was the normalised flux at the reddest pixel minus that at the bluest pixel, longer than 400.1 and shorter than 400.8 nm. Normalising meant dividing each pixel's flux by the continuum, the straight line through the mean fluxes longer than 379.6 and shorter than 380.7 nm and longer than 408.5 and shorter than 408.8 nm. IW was -0.59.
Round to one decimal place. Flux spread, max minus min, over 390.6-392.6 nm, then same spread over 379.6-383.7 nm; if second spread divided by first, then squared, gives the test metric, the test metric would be 1.0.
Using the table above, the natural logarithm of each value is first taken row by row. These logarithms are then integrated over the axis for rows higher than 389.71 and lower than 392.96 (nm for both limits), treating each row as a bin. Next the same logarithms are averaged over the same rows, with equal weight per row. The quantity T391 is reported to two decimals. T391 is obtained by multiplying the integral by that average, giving 0.06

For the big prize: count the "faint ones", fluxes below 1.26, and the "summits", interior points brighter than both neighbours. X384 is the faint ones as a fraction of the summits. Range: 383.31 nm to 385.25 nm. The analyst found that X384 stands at 11.0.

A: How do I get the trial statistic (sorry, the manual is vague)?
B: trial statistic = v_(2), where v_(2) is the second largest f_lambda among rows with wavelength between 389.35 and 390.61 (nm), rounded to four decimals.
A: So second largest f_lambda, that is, 0.9646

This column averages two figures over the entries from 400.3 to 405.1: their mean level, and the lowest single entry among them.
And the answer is 1.33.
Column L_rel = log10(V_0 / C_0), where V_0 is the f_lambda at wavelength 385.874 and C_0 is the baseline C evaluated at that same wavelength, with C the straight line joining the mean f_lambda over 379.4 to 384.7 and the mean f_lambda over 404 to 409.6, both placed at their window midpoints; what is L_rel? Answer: -0.093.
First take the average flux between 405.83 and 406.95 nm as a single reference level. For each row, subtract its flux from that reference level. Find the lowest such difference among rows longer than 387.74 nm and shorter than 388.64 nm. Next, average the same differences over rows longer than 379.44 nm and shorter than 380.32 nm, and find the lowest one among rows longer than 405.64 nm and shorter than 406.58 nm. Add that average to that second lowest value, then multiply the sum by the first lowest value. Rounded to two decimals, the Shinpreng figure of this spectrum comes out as 0.22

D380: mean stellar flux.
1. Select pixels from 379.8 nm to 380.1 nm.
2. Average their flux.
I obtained 0.72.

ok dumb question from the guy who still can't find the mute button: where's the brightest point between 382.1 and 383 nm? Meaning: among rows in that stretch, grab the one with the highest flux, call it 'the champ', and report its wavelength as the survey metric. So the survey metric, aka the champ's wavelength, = 382.160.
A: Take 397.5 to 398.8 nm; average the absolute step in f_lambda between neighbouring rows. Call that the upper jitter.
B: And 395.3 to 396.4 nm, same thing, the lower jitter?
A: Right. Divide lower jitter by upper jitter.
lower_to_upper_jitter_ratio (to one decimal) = 2.1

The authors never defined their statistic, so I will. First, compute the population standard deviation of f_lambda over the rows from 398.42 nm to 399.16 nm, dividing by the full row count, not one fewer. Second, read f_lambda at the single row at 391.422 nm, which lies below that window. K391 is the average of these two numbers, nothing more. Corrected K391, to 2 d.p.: 0.55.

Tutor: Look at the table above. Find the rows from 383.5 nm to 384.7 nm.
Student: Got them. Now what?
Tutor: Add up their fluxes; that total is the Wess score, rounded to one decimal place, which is 4.7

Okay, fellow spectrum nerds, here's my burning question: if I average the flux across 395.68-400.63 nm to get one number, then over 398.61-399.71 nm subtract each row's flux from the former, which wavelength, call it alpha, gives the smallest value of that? 399.618 nm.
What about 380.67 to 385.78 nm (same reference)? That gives 380.930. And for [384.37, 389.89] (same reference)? 389.803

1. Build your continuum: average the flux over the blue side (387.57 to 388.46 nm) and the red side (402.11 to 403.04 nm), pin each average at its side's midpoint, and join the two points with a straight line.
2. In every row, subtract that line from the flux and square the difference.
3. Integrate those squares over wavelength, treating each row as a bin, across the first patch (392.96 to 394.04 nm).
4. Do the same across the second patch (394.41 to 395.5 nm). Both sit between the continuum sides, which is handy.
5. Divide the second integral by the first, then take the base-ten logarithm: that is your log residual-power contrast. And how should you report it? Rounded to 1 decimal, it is -1.2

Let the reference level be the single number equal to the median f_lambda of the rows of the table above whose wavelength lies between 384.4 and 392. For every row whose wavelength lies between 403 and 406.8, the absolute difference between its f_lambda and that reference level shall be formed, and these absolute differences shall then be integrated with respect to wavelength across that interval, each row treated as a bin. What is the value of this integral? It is 1.9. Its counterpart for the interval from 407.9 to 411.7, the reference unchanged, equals 2.0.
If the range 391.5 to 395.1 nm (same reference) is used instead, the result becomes 0.7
